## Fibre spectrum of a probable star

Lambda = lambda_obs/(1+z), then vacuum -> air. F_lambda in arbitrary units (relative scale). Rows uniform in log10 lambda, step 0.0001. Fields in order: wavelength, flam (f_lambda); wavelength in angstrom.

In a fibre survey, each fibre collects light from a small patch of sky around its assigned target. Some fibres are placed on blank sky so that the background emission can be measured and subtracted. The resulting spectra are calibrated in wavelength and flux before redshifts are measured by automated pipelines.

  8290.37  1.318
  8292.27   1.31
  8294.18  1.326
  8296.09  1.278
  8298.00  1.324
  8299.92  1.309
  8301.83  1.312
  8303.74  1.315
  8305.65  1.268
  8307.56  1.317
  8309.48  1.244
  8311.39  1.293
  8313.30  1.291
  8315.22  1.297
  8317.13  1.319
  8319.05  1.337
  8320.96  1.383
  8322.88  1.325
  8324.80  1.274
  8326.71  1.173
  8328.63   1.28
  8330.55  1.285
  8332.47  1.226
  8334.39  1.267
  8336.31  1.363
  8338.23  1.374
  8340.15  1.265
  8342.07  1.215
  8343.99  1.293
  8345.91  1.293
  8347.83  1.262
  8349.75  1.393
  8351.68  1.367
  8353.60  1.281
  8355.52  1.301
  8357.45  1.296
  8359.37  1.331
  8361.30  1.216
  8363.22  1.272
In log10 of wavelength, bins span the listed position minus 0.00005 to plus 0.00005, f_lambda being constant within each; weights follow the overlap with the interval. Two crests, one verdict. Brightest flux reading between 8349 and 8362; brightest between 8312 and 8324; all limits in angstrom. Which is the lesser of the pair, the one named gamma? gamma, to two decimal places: 1.38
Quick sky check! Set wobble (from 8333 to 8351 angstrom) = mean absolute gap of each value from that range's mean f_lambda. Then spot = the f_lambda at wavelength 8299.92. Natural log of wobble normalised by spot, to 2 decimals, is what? -3.28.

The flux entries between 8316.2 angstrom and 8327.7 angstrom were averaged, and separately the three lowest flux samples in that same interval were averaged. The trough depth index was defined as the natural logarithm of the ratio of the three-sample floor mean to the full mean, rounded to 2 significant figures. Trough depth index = -0.036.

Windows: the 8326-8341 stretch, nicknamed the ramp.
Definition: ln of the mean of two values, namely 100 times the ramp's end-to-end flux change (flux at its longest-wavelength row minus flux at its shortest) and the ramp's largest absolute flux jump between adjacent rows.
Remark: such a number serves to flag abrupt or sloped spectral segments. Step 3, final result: 1.5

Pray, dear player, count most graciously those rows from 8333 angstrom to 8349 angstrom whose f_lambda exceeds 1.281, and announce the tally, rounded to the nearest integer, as 4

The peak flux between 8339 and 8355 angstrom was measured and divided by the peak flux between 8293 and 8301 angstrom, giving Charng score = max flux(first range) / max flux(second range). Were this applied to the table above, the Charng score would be 1.051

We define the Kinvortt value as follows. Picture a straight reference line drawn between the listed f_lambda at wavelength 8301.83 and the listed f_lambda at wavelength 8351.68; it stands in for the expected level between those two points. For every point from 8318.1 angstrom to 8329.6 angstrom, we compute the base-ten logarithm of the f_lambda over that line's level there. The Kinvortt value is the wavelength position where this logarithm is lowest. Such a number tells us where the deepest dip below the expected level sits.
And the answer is 8326.71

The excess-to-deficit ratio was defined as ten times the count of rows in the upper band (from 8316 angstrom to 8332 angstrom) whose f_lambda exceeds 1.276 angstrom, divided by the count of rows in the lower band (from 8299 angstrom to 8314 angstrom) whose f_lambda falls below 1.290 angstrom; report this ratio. 30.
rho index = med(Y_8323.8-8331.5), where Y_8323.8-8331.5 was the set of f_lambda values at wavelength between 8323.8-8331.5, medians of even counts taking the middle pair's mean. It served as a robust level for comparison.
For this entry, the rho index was 1.28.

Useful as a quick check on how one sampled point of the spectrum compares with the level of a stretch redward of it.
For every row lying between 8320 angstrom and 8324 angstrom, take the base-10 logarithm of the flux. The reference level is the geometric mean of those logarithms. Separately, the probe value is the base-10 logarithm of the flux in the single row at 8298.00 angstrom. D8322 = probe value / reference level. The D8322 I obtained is 0.93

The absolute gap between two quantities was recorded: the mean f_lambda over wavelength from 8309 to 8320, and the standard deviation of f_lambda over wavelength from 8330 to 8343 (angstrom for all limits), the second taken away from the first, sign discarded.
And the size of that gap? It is 1.24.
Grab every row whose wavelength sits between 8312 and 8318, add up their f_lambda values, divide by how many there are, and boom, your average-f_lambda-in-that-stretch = 1.302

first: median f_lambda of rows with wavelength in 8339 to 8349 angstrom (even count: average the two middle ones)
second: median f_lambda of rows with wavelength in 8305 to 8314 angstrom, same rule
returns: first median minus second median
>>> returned -0.026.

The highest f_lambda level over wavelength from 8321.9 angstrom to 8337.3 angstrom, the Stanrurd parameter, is 1.363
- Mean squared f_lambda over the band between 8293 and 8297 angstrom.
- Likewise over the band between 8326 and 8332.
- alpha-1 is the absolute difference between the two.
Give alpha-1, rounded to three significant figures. 0.141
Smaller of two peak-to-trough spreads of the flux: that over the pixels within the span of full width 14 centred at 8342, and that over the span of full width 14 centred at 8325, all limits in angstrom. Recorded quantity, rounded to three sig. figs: 0.159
